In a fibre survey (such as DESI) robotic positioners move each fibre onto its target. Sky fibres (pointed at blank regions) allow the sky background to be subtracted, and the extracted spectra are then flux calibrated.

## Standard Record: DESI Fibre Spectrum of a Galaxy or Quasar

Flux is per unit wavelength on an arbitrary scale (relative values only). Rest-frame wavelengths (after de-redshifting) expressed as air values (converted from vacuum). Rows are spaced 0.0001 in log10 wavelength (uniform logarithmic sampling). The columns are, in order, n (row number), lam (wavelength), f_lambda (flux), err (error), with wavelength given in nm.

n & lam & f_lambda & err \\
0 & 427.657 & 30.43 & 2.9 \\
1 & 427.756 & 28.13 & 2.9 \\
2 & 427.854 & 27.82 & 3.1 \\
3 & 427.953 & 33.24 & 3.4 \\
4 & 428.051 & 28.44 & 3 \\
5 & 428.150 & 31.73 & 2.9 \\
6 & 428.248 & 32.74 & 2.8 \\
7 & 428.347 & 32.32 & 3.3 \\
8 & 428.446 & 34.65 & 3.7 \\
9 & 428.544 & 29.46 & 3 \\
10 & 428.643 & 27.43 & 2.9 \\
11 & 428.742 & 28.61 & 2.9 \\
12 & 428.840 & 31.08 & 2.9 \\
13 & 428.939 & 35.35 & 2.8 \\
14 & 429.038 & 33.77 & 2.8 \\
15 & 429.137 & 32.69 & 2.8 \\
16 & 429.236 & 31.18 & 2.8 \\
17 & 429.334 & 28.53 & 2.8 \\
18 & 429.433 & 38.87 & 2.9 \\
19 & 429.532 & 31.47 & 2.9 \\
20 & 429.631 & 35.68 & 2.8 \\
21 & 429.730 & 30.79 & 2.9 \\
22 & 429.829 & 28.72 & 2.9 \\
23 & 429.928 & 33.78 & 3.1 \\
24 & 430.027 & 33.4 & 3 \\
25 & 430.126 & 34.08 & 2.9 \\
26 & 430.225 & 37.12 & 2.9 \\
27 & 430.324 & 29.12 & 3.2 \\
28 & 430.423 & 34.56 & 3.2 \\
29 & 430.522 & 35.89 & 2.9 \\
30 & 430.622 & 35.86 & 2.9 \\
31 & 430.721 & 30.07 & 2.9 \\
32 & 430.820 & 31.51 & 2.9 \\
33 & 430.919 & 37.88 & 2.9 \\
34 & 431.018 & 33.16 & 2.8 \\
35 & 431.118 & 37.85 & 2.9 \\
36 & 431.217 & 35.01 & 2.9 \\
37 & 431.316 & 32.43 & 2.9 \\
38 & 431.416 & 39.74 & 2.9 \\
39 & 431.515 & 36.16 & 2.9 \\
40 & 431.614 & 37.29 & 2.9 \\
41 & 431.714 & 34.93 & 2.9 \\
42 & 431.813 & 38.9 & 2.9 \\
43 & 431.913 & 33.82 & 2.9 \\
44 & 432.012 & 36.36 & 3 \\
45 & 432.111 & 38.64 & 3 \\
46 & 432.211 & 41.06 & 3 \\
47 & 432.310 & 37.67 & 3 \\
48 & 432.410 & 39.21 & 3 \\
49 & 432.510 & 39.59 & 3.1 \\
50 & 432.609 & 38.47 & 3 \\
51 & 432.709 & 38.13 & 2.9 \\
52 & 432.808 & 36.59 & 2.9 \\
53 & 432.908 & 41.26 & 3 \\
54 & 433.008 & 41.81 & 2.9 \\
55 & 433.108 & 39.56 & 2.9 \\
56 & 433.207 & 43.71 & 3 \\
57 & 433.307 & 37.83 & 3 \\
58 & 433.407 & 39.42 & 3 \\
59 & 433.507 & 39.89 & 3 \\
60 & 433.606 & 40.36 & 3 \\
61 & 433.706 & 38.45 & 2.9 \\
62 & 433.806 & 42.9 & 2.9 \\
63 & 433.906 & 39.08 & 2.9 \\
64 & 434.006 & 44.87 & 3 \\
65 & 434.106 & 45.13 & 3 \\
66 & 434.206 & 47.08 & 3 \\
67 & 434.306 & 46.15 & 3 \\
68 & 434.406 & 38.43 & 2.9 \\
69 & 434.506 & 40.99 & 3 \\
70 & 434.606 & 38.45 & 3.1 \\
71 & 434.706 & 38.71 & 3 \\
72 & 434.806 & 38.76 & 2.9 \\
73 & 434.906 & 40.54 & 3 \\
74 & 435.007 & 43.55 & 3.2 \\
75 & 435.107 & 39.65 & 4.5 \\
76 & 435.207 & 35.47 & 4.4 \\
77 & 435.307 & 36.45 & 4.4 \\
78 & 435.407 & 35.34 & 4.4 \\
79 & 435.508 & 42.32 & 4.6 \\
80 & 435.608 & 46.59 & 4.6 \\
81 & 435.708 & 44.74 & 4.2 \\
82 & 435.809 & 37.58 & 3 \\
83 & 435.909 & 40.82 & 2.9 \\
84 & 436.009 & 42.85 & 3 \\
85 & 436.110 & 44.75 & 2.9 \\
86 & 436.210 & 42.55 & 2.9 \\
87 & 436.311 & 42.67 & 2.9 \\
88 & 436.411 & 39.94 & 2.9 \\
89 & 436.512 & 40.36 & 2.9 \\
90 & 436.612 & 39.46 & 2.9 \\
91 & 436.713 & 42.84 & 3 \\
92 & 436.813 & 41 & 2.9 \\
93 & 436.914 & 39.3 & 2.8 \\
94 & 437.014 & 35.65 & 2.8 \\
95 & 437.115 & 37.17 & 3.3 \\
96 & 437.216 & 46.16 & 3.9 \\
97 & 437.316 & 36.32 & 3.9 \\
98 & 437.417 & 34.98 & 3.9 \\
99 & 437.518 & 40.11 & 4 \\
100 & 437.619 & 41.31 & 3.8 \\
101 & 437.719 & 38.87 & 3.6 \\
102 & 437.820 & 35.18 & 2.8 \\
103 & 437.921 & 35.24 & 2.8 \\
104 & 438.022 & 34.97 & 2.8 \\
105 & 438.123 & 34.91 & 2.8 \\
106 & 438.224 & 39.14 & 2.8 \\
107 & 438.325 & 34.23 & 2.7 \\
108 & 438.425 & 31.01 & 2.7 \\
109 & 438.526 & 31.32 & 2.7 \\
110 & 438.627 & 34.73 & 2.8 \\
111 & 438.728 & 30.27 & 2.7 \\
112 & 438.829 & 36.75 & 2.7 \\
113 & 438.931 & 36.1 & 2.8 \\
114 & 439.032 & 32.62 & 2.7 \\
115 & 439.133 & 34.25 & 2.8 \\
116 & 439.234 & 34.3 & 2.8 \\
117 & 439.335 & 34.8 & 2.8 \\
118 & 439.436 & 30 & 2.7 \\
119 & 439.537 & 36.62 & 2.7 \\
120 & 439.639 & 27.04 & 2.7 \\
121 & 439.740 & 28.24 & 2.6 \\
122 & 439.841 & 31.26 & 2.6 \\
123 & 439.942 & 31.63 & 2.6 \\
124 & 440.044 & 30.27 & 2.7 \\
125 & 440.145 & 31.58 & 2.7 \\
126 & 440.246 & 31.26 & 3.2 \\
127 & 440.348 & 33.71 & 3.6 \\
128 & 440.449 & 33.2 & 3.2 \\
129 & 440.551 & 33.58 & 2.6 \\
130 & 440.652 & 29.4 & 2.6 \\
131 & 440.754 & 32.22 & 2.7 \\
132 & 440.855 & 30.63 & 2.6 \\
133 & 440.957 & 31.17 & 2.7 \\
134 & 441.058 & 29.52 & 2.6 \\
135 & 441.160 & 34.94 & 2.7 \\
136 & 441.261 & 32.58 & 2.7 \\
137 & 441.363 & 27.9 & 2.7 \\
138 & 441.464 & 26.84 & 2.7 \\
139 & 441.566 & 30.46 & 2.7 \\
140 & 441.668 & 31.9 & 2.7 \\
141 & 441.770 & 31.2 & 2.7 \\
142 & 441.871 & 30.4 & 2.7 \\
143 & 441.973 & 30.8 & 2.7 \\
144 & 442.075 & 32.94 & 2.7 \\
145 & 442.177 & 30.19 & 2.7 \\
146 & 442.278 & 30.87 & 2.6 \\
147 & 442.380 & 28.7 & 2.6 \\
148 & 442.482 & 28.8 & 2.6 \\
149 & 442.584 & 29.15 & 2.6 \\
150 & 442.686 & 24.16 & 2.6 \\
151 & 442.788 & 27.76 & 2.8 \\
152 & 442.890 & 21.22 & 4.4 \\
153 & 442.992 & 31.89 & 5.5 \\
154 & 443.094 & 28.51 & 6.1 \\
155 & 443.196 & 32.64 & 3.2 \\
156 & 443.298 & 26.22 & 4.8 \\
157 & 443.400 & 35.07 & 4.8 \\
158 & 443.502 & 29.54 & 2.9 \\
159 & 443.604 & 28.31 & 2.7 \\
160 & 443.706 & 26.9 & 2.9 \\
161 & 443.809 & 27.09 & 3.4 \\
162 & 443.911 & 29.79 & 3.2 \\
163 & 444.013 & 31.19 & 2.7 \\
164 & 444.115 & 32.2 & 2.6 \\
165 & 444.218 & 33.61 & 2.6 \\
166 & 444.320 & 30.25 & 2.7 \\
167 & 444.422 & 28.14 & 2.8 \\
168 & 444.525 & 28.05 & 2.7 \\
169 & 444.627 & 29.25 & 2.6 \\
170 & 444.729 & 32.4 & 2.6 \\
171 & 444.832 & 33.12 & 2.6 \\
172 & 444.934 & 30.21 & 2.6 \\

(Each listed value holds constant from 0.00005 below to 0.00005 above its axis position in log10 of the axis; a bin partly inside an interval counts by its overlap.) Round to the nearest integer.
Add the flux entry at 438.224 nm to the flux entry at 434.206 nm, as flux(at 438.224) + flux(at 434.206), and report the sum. 86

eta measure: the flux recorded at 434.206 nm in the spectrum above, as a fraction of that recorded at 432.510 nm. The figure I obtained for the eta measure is 1.2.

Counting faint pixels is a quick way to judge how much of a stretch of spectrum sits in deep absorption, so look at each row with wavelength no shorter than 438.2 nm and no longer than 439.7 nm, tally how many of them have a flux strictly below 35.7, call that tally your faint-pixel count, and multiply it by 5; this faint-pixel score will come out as 55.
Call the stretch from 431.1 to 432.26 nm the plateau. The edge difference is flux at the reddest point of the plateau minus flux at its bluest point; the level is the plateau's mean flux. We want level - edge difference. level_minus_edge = 34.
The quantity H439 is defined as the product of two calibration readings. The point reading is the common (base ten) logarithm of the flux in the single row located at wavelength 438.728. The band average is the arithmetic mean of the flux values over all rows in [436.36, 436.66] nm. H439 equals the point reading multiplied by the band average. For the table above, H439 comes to 59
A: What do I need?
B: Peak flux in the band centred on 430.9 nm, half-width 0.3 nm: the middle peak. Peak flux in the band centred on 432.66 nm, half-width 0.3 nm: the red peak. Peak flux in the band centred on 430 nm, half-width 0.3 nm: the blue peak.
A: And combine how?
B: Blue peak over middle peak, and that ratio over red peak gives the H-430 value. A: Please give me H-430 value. 0.0238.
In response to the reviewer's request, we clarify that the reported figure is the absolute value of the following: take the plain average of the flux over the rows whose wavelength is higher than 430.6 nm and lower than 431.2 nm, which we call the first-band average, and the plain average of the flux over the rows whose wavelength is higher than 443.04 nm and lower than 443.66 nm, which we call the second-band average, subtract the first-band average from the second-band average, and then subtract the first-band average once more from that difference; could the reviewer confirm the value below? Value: 39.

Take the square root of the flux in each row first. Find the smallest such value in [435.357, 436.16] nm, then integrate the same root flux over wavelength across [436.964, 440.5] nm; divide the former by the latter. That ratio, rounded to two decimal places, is 0.29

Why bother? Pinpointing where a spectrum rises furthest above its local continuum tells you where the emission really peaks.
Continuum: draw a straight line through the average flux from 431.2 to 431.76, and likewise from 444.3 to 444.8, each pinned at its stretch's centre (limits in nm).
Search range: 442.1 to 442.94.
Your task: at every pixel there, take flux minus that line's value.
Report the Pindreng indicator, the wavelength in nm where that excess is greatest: 442.278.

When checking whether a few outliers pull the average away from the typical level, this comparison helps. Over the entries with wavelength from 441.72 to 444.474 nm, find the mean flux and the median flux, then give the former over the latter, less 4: -3.01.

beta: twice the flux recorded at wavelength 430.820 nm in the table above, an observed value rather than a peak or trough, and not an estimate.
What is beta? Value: 63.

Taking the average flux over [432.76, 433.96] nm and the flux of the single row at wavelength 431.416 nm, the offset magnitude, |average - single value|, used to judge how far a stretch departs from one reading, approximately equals 0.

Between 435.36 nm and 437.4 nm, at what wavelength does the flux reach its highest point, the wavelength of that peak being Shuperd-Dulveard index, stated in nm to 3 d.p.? 435.608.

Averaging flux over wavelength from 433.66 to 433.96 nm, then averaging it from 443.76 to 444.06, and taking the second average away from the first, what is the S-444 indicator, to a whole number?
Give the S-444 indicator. 11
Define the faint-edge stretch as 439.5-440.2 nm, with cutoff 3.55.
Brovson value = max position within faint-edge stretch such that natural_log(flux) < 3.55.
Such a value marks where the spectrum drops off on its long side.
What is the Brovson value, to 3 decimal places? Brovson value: 440.145 nm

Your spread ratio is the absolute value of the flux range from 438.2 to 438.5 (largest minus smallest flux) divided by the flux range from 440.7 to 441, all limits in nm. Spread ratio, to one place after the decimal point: 5.1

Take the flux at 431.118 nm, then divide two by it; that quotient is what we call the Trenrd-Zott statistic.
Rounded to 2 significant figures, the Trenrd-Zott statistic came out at 0.053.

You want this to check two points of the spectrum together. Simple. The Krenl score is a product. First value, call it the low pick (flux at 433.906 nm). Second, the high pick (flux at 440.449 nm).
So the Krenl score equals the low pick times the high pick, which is 1297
